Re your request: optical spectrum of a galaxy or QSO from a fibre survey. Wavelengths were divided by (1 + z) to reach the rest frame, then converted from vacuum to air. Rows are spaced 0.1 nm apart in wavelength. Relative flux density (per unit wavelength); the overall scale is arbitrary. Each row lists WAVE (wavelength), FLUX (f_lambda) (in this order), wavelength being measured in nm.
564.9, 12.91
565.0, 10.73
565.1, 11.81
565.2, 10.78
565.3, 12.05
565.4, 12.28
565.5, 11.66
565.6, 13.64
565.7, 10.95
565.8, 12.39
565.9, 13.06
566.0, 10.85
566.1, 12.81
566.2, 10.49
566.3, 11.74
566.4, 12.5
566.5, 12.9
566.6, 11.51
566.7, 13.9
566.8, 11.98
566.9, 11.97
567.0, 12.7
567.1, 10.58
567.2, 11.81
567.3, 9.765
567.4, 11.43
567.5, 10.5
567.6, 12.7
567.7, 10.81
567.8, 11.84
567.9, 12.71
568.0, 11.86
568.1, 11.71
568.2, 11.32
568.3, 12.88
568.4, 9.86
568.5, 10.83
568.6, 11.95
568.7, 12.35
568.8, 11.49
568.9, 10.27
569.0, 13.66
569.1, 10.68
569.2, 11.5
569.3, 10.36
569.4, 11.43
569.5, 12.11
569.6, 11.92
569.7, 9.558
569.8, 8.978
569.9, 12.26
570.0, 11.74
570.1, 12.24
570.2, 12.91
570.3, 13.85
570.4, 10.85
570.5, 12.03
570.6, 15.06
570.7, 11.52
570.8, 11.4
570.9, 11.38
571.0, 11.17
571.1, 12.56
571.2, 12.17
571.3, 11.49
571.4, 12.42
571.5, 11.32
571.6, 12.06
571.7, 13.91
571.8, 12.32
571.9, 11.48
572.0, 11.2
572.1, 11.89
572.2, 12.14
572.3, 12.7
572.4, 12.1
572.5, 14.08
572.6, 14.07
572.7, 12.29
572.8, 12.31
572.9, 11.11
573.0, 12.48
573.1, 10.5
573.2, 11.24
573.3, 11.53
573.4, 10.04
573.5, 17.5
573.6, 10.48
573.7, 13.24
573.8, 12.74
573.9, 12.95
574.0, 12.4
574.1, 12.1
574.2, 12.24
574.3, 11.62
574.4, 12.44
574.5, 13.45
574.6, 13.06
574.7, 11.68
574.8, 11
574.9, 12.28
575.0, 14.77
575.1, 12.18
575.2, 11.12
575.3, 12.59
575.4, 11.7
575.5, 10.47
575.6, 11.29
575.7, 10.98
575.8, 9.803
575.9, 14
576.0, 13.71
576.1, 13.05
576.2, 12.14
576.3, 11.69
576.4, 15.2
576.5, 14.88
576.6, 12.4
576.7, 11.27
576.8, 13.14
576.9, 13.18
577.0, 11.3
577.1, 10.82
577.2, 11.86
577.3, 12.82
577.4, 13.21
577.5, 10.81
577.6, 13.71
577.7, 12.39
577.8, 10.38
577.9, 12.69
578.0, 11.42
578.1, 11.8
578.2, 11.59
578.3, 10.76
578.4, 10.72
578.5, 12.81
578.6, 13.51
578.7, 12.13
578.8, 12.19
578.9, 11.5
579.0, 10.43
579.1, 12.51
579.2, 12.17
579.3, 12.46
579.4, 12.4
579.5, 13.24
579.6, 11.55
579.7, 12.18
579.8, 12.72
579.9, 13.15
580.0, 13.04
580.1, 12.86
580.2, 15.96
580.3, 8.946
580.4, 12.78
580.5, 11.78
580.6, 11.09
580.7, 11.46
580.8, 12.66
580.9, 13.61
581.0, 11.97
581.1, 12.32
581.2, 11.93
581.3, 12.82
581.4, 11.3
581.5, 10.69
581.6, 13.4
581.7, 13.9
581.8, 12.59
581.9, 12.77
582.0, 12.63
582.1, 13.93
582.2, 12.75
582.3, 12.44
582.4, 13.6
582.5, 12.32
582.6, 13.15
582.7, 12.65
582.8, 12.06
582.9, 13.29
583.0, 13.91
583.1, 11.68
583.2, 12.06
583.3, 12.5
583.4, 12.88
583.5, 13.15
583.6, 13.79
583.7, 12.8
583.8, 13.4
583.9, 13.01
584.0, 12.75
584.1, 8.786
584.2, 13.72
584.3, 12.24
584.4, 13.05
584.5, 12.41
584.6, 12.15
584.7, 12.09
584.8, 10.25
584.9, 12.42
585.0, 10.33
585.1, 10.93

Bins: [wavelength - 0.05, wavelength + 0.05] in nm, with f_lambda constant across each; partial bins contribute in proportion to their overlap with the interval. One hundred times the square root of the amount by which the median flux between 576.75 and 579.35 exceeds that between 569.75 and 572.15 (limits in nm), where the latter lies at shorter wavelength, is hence 44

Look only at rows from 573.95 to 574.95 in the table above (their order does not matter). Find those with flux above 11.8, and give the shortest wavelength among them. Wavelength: 574.0 nm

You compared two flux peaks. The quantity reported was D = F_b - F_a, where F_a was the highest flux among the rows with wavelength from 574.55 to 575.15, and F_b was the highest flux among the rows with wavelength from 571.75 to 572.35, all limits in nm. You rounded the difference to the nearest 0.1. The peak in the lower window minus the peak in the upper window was -2.1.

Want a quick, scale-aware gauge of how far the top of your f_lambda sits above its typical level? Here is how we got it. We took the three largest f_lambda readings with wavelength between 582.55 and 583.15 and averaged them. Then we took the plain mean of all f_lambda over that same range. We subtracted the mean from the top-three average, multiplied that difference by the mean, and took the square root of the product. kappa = 2.9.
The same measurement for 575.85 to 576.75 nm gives 4.5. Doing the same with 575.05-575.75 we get 2.8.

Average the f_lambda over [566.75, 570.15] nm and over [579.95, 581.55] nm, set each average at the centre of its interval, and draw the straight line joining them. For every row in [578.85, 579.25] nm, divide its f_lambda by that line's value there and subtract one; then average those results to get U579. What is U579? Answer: -0.037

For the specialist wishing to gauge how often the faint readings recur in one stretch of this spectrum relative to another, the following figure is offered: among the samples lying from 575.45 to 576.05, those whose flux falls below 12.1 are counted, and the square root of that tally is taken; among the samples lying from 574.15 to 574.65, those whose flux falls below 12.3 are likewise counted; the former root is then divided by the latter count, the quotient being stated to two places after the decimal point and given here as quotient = 1.00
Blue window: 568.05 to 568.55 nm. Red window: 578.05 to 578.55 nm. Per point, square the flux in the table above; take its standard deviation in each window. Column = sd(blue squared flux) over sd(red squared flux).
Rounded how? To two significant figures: 1.3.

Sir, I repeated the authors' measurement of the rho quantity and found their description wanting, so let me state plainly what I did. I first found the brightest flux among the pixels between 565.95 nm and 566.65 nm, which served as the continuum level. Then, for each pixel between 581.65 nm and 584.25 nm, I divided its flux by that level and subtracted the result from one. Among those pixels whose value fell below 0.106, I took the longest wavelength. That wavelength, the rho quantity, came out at 584.2 nm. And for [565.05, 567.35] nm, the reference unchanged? 567.2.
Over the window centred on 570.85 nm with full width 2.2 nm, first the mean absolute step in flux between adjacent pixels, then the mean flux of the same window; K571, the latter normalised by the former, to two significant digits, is 9.5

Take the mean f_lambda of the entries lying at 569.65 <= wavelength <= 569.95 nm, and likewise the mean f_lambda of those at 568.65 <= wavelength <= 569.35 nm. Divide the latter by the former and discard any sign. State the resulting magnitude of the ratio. 1.12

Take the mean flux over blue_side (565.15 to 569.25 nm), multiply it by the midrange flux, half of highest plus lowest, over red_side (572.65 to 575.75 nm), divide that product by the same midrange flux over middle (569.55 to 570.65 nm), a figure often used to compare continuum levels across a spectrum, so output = 13.5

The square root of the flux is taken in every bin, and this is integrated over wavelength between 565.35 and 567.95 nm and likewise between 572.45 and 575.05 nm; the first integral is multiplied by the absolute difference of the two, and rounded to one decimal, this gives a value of 1.7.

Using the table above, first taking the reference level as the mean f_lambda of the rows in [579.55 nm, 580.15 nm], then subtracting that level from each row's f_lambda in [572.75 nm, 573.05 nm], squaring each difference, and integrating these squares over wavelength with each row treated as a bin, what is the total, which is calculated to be 0.23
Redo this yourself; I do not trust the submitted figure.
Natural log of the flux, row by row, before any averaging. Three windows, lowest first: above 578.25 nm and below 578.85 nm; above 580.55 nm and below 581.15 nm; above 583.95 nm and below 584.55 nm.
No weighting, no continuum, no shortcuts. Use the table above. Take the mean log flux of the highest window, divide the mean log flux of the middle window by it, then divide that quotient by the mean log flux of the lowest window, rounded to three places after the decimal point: 0.404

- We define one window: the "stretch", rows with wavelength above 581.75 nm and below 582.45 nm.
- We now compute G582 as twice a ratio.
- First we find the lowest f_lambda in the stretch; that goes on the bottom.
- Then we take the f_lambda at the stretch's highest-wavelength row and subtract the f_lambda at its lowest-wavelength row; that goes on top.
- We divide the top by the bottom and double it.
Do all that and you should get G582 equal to 0.16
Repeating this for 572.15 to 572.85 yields 0.03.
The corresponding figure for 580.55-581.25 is 0.15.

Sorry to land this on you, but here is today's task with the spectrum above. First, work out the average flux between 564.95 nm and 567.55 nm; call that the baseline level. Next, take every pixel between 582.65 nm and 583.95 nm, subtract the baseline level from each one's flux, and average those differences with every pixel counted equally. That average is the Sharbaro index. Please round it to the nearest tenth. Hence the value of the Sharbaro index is 1.1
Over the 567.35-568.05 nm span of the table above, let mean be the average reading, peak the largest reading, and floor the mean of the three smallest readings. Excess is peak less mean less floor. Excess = -9.9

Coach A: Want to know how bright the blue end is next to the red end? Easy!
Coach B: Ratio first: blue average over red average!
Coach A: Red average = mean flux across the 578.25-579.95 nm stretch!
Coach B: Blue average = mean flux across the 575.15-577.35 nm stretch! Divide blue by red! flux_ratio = 1.01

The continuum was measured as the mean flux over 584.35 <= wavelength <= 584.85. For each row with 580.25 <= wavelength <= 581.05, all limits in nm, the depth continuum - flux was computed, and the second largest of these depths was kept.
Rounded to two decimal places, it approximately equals 0.90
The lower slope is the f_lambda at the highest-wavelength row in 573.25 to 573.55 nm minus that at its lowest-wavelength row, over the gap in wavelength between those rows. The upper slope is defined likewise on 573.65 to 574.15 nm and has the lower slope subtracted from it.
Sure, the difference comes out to -33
